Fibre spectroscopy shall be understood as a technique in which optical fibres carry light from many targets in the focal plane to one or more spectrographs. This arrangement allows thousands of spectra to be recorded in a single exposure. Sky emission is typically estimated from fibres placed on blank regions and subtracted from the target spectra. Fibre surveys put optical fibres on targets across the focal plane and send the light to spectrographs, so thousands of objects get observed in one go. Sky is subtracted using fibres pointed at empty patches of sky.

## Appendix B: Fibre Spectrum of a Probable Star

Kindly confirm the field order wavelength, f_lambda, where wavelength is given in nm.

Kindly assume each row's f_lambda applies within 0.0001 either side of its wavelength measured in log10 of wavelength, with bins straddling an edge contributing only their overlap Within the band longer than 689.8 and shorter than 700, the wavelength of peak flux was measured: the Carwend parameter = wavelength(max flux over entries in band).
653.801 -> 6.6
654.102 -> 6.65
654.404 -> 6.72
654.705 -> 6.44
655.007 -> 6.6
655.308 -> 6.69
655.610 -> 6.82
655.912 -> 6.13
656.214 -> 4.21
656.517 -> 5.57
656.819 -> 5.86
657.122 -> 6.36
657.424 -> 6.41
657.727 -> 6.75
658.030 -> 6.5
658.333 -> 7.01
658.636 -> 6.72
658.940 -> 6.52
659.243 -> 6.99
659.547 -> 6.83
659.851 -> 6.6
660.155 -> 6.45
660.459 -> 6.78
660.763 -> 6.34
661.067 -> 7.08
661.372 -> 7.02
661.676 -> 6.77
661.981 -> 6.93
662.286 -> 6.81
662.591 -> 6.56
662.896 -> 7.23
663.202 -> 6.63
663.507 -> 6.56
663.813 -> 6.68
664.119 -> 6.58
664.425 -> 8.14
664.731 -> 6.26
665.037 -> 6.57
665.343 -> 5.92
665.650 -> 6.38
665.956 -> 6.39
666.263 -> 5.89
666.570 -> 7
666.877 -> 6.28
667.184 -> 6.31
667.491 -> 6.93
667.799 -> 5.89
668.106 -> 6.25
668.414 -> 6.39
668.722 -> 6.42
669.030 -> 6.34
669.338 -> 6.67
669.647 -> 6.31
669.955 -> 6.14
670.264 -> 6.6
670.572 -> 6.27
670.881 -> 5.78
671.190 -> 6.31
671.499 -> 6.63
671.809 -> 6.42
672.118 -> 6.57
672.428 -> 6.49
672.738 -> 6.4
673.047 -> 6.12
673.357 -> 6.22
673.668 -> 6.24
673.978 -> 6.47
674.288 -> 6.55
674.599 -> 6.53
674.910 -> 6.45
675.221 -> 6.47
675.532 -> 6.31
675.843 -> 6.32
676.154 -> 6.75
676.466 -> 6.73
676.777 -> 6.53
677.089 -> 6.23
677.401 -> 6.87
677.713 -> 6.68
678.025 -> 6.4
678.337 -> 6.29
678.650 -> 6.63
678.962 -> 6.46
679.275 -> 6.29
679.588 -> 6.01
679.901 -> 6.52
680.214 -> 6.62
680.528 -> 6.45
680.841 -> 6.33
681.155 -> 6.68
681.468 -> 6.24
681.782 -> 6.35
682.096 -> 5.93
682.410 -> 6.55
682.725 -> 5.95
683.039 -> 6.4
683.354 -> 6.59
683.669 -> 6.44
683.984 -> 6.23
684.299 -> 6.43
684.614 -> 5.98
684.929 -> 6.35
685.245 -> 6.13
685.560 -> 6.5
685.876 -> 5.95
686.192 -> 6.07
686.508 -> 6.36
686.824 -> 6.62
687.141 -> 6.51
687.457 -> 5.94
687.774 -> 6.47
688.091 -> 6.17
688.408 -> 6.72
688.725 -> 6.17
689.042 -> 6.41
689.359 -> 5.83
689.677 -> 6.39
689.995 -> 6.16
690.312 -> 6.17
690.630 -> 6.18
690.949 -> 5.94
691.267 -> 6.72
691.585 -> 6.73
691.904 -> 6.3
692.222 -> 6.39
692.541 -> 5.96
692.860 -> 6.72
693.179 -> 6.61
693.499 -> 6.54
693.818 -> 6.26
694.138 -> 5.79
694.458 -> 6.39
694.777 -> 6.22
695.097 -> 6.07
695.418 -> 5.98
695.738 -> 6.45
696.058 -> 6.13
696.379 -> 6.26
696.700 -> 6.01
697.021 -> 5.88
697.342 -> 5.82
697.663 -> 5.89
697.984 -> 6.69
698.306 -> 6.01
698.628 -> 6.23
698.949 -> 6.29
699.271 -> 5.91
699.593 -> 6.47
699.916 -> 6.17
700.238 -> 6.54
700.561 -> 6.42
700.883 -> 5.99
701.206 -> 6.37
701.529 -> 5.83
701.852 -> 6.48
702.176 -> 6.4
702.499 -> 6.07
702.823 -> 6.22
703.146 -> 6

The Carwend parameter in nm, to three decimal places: 691.585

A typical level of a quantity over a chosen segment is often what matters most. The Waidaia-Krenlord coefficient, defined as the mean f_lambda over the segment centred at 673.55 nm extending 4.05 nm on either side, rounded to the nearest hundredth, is 6.41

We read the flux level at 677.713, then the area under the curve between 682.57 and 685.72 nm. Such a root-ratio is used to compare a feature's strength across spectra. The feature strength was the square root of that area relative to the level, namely 1.7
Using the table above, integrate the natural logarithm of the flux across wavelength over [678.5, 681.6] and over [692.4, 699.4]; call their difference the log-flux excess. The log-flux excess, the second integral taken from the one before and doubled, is -14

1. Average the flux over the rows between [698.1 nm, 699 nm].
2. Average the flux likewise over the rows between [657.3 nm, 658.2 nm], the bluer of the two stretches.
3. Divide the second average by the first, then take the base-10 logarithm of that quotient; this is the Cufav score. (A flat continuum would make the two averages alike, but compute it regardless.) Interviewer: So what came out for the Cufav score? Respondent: 0.026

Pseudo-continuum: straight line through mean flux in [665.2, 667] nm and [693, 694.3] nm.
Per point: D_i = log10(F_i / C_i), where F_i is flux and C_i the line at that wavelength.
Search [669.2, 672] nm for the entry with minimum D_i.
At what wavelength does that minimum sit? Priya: 670.881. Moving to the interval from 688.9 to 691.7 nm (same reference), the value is 689.359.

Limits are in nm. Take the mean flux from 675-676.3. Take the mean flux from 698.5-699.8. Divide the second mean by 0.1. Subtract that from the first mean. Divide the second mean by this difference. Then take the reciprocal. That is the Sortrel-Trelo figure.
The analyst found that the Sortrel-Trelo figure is -8.962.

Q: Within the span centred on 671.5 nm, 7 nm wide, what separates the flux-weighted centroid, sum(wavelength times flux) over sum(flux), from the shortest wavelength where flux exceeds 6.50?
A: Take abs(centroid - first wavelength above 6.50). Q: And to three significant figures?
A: 2.17 nm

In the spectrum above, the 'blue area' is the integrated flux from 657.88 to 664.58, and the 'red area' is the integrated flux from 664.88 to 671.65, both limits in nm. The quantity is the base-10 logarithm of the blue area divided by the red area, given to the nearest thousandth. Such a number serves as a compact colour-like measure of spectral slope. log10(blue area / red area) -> 0.026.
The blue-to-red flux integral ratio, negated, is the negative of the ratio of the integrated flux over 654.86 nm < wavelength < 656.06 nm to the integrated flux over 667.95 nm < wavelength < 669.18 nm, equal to -1.01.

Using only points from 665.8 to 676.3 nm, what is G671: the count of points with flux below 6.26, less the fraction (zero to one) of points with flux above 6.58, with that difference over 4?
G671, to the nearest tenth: 2.0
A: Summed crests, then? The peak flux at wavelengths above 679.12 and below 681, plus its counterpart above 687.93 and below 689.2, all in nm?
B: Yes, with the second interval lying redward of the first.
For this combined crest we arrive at 13.3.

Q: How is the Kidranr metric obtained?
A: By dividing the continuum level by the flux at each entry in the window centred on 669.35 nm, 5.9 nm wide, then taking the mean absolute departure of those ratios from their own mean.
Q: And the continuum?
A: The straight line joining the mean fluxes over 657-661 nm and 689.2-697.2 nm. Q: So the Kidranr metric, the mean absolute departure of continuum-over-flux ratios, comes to 0.0352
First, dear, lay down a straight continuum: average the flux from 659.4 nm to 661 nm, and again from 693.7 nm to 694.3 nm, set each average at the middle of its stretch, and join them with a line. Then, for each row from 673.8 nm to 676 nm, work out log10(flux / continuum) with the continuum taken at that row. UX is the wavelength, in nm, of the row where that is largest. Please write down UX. 674.288 nm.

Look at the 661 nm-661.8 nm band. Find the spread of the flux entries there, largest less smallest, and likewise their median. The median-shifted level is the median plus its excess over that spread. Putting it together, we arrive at 13.7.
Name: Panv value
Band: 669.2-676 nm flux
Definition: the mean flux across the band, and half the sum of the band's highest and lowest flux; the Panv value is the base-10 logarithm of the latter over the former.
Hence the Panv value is -0.010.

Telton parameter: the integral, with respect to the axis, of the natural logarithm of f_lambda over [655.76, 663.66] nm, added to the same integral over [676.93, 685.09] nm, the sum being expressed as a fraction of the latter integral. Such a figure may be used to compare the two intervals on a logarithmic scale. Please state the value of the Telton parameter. 1.98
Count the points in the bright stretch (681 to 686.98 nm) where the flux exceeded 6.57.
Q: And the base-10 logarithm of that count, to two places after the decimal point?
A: 0.48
